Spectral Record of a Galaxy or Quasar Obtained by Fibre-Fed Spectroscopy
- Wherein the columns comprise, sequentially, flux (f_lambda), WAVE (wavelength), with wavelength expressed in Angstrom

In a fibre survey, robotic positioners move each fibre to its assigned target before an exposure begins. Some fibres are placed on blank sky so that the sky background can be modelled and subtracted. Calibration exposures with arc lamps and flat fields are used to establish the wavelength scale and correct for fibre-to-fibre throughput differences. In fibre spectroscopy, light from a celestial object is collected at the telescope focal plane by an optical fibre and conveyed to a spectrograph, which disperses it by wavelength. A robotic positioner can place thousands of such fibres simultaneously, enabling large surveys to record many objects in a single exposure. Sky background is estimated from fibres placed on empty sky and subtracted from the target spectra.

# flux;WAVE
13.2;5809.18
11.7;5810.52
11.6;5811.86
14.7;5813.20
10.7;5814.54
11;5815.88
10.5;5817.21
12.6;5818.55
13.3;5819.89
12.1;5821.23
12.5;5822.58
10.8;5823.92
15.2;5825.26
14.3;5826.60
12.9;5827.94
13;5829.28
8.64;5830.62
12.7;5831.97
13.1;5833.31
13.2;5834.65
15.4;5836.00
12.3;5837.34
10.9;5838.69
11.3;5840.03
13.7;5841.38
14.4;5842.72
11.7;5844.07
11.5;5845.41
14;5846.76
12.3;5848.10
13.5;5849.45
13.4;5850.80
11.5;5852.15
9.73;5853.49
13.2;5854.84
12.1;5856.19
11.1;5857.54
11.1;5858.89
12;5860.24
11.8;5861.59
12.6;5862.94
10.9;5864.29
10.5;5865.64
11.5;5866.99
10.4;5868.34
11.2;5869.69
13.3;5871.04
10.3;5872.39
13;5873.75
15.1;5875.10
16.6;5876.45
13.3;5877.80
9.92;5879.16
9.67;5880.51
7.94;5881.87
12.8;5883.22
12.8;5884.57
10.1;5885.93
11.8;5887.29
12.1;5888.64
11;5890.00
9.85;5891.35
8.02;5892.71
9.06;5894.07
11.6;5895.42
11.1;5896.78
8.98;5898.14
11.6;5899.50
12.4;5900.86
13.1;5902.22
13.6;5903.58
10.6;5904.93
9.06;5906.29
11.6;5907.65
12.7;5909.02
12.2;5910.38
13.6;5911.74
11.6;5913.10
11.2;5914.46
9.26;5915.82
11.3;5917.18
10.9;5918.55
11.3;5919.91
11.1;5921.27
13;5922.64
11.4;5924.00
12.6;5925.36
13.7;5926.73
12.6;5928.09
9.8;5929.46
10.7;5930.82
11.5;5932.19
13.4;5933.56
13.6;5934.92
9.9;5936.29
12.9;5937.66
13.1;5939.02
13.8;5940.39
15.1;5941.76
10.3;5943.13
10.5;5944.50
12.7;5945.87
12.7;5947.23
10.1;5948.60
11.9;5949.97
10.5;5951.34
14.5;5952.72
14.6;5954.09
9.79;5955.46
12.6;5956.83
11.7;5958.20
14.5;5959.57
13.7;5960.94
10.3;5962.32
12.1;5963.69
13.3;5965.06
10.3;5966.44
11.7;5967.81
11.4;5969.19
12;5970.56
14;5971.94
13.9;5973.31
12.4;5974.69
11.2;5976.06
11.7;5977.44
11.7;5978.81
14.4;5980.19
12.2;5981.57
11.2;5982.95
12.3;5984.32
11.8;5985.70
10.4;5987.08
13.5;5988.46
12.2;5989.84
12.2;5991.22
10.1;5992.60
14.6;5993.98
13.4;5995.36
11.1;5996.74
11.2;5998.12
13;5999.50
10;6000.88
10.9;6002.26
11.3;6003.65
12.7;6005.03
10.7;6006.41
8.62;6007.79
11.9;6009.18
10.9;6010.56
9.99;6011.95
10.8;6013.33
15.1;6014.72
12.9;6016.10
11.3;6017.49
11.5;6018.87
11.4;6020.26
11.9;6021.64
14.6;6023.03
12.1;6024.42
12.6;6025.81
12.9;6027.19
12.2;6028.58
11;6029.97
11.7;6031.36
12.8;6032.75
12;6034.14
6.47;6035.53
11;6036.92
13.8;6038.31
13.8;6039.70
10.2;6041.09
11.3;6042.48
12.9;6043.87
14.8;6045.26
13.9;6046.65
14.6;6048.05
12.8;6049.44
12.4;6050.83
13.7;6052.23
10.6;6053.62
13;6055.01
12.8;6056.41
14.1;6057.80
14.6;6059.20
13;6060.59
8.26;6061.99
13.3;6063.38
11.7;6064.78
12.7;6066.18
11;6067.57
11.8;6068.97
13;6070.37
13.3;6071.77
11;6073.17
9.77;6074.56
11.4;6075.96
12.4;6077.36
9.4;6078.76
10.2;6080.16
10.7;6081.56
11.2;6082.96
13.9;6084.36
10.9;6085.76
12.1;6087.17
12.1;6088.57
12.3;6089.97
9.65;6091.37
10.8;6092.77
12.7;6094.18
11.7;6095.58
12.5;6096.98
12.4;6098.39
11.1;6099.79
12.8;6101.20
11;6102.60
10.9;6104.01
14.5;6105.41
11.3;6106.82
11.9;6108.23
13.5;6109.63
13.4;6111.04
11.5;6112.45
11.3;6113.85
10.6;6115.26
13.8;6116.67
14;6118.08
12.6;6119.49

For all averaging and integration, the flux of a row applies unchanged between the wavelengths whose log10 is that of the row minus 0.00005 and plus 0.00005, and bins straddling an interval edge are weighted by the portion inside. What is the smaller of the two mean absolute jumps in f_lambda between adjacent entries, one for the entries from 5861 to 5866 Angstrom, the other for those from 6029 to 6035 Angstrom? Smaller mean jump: 0.87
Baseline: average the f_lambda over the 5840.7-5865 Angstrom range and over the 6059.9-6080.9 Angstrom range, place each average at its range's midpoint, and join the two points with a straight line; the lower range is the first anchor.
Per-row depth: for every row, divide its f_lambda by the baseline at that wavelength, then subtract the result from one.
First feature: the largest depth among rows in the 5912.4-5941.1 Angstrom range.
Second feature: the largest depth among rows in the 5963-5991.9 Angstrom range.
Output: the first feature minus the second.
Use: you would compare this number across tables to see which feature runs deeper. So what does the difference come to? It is 0.10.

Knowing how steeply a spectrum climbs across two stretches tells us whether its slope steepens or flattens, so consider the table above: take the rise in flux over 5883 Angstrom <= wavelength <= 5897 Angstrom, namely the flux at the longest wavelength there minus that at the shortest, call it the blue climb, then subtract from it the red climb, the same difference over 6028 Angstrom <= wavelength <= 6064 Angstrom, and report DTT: -2.8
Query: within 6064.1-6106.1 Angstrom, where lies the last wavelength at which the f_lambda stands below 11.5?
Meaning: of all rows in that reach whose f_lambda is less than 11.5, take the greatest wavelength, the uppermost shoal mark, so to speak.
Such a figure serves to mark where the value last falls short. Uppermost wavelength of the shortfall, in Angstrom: 6104.01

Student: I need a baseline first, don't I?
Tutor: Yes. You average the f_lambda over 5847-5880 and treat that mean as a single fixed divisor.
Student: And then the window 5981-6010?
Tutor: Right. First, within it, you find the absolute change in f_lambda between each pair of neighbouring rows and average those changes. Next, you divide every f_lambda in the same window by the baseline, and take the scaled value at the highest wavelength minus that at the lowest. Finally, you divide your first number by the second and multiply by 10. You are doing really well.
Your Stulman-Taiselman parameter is -675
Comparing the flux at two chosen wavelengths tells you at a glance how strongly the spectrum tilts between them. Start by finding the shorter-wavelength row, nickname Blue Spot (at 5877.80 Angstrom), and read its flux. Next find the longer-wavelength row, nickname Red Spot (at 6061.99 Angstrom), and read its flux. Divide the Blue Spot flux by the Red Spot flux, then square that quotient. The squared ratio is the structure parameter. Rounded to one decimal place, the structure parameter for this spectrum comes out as 2.6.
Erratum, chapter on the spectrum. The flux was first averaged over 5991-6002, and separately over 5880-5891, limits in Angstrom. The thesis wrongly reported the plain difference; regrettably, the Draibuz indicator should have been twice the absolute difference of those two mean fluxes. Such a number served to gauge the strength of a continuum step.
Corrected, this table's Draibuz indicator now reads 1.8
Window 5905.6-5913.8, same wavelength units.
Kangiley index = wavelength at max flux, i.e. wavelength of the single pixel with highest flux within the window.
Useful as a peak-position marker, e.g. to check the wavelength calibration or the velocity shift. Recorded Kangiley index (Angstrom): 5911.74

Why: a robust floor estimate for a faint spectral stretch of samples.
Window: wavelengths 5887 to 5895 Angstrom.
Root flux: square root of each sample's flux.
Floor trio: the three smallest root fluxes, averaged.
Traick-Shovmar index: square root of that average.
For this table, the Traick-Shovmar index 1.73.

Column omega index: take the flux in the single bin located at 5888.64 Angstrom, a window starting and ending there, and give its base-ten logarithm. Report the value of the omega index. 1.08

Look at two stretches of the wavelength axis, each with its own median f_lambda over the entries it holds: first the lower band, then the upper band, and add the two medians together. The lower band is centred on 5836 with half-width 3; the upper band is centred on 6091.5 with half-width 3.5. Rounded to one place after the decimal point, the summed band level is 25.2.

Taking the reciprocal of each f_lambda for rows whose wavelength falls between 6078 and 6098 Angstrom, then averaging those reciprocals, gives 0.088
